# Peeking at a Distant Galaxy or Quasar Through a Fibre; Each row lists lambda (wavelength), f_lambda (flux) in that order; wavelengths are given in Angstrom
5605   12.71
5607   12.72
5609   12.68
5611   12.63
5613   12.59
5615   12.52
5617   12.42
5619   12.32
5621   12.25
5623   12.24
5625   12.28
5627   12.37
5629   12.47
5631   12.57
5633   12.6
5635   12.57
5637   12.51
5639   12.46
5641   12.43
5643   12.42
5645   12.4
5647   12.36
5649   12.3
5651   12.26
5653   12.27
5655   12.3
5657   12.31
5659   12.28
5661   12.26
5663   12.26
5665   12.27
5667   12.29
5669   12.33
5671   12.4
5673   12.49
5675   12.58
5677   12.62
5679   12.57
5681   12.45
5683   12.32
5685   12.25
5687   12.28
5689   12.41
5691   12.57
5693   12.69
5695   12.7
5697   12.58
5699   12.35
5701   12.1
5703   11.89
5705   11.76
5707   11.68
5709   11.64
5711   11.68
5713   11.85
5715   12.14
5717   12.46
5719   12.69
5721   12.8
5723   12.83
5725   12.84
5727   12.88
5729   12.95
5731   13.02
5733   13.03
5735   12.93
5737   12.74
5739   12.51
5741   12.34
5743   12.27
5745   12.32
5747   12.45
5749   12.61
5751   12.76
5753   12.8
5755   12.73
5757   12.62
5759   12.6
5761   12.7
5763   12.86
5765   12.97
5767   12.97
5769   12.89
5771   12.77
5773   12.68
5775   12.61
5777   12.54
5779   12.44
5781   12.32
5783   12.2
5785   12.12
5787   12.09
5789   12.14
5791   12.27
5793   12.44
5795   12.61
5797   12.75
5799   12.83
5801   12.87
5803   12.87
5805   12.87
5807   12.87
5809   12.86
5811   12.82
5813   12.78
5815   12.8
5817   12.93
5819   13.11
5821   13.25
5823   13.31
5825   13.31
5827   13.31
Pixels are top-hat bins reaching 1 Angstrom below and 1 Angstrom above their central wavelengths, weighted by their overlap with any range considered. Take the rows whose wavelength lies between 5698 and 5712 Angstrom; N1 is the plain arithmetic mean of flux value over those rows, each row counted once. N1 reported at 11.87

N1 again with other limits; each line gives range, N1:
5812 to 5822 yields 12.97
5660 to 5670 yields 12.28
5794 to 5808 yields 12.81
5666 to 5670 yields 12.31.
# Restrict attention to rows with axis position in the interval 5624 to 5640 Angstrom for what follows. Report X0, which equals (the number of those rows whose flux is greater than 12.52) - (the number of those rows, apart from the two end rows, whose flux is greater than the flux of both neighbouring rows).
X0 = 2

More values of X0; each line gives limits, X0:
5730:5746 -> 3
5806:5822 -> 8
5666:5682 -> 2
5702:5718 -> 0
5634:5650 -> 1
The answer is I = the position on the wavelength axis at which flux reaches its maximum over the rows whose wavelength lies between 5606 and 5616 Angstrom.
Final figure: 5607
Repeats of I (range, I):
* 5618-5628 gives 5627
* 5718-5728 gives 5727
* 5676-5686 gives 5677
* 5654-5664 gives 5657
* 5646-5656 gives 5647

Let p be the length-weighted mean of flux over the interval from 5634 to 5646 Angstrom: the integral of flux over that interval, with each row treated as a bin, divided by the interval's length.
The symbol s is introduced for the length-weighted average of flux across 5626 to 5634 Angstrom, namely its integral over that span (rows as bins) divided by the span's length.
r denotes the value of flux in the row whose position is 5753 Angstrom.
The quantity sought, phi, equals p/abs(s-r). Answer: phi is 42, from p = 12.5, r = 12.8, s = 12.5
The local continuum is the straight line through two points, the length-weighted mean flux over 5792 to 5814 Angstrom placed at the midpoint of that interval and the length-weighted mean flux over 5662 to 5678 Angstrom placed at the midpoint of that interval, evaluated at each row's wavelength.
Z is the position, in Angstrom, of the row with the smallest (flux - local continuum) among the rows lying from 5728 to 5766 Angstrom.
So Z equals 5743 Angstrom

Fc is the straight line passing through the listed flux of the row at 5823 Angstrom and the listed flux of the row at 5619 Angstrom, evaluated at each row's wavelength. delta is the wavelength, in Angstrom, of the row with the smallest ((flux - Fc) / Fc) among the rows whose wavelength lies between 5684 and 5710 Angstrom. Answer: 5709 Angstrom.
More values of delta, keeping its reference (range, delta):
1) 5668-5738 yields 5709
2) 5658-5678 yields 5663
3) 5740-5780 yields 5743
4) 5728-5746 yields 5743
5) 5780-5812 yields 5787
